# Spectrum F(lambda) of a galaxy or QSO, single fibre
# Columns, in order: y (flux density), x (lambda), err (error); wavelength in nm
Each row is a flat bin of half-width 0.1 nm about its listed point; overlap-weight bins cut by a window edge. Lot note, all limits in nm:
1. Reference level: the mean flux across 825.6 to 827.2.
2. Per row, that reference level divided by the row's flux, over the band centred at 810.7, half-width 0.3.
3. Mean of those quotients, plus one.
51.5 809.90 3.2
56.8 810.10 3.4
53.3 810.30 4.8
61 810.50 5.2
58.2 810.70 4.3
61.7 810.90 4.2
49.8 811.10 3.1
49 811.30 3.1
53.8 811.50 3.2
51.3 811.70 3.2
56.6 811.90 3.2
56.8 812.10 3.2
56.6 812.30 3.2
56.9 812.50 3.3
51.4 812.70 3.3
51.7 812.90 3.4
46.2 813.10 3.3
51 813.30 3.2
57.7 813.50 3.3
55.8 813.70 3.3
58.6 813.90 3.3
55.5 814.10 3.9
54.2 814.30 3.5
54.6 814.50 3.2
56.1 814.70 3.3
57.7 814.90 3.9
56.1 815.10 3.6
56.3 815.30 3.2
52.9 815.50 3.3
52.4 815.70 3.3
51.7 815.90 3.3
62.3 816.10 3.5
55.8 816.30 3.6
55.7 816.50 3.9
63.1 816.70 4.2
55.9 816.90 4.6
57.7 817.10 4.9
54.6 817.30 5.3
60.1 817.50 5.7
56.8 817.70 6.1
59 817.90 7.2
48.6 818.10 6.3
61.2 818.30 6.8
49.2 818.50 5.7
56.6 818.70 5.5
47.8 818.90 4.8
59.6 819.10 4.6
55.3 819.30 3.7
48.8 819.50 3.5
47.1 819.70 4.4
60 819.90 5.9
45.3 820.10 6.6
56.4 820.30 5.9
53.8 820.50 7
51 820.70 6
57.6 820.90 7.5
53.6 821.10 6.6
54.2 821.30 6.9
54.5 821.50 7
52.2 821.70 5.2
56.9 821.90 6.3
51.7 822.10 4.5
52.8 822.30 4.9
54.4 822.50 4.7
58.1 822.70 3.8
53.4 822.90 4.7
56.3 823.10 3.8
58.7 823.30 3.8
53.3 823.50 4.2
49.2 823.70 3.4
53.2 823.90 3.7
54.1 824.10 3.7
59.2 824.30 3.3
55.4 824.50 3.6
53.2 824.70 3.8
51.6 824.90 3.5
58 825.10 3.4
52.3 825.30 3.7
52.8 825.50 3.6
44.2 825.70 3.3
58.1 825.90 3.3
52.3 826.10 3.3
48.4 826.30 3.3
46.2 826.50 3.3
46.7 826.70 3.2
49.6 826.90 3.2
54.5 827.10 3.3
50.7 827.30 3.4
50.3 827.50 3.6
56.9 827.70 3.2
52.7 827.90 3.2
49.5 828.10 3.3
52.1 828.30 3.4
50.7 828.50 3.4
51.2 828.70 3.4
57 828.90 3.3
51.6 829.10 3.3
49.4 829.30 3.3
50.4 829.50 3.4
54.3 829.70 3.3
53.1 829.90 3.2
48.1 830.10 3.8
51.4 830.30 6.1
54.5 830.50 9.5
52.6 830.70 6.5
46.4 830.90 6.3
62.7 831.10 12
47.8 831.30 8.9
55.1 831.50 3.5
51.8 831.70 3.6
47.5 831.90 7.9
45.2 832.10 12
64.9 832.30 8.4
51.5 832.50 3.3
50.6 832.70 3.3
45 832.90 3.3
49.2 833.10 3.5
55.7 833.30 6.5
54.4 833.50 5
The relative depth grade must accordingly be 1.83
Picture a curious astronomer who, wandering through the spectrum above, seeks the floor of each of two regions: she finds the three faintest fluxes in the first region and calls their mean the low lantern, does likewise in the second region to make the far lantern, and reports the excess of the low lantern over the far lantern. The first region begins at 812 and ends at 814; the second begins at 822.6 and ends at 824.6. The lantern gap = -2.4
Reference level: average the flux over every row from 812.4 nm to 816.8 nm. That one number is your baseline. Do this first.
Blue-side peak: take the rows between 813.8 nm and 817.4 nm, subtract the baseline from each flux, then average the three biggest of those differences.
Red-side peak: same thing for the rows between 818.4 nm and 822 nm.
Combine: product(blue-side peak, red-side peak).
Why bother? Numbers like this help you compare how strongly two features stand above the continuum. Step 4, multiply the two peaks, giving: 24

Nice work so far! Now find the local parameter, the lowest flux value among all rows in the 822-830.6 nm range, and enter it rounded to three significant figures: 44.2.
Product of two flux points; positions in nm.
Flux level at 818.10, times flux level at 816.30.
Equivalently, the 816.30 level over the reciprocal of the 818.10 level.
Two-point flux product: 2712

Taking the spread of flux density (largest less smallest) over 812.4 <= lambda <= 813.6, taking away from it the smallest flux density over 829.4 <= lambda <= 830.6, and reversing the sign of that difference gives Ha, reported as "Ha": 36.6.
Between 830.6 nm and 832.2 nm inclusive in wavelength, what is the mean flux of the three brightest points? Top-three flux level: 56.8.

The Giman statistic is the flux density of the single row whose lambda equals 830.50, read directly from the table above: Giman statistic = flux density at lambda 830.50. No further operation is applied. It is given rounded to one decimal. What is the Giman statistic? 54.5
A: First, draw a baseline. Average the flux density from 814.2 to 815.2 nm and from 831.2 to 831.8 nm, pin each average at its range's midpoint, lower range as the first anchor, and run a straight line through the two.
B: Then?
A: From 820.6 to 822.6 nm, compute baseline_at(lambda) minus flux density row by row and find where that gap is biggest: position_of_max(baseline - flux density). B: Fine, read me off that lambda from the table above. 820.70 nm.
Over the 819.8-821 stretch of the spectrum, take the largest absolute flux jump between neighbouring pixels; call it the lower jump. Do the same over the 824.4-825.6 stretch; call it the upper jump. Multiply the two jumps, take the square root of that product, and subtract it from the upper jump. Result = -3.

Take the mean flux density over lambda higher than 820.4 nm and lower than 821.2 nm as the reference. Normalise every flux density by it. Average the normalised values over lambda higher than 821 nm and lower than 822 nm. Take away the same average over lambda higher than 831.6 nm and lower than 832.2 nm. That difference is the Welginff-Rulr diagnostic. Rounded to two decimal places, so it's 0.11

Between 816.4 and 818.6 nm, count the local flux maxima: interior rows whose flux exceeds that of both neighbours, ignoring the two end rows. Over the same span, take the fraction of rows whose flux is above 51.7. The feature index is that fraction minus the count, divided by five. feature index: -0.84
